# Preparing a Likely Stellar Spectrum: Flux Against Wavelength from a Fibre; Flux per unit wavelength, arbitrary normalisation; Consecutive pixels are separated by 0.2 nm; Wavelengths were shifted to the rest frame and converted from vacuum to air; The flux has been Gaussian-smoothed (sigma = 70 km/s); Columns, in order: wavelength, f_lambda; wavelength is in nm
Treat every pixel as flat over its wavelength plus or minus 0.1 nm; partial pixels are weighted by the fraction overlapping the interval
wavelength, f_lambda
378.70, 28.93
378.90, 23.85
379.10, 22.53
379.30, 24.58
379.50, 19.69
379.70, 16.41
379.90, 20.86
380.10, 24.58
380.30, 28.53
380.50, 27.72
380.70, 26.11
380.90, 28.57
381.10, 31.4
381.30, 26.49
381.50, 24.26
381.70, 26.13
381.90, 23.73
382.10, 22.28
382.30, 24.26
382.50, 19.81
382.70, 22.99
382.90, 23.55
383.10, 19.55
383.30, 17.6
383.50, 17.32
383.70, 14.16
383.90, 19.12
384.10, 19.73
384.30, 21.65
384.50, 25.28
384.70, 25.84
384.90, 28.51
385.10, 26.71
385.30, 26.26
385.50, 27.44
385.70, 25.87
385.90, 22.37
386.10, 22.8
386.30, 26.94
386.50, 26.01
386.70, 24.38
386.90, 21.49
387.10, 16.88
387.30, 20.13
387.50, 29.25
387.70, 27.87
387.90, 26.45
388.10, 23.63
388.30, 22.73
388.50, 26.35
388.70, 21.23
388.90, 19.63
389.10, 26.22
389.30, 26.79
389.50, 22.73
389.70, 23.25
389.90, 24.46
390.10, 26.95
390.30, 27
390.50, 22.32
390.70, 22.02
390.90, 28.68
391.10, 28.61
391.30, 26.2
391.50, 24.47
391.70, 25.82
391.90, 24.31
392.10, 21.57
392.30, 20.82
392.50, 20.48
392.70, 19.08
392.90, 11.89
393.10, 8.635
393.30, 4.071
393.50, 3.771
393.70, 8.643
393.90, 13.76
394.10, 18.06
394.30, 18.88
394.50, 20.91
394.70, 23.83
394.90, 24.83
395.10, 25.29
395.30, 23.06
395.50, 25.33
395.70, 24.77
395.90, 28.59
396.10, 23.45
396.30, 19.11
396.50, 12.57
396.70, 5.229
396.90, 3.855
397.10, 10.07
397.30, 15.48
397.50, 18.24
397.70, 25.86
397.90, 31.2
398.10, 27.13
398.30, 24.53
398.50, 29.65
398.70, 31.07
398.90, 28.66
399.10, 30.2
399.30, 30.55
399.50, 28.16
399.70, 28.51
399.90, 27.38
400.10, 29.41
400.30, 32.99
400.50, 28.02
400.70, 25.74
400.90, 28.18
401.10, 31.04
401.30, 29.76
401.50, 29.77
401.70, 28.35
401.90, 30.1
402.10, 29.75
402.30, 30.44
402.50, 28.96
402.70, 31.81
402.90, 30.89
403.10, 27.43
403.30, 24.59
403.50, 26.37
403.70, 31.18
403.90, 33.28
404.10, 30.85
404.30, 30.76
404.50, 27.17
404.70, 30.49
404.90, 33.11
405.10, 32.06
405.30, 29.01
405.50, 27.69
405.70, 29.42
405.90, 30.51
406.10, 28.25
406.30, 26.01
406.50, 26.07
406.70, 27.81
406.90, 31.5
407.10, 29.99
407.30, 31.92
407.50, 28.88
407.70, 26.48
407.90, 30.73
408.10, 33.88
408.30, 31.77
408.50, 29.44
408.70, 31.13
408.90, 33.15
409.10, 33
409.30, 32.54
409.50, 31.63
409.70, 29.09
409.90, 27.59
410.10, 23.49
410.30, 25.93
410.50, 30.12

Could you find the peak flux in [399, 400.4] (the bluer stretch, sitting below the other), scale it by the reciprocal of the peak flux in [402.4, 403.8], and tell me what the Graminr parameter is 1.04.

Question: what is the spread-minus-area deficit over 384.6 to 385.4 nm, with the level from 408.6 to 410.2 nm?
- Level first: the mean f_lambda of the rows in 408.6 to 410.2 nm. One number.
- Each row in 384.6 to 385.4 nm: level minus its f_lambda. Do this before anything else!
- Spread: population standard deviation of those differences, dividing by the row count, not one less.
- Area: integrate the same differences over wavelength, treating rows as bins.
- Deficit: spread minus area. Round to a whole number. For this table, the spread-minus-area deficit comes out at -2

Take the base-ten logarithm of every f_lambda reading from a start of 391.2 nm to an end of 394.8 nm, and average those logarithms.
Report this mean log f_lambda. 1.19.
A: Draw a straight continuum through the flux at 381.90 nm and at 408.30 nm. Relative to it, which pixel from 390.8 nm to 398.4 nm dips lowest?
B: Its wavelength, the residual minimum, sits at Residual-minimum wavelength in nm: 396.90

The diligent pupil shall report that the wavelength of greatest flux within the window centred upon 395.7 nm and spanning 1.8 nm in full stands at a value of 395.90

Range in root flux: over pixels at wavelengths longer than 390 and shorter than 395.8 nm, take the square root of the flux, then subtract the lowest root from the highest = 3.4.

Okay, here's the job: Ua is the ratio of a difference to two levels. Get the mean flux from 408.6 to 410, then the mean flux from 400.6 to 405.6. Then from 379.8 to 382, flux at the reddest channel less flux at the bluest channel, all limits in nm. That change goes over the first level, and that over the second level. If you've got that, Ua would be 0.003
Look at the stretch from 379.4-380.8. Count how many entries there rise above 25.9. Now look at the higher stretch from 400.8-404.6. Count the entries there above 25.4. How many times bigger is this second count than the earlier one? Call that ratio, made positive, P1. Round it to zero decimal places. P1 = 6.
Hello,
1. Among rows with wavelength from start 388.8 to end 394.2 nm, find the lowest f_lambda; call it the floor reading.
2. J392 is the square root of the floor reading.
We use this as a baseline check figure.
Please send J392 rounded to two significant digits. 1.9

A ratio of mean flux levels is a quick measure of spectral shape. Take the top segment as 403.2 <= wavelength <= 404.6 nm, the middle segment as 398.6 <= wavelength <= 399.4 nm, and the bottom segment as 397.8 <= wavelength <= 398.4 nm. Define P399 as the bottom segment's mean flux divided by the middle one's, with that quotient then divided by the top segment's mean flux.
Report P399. 0.031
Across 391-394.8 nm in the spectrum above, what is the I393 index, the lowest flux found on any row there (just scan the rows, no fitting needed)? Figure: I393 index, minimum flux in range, 3.771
